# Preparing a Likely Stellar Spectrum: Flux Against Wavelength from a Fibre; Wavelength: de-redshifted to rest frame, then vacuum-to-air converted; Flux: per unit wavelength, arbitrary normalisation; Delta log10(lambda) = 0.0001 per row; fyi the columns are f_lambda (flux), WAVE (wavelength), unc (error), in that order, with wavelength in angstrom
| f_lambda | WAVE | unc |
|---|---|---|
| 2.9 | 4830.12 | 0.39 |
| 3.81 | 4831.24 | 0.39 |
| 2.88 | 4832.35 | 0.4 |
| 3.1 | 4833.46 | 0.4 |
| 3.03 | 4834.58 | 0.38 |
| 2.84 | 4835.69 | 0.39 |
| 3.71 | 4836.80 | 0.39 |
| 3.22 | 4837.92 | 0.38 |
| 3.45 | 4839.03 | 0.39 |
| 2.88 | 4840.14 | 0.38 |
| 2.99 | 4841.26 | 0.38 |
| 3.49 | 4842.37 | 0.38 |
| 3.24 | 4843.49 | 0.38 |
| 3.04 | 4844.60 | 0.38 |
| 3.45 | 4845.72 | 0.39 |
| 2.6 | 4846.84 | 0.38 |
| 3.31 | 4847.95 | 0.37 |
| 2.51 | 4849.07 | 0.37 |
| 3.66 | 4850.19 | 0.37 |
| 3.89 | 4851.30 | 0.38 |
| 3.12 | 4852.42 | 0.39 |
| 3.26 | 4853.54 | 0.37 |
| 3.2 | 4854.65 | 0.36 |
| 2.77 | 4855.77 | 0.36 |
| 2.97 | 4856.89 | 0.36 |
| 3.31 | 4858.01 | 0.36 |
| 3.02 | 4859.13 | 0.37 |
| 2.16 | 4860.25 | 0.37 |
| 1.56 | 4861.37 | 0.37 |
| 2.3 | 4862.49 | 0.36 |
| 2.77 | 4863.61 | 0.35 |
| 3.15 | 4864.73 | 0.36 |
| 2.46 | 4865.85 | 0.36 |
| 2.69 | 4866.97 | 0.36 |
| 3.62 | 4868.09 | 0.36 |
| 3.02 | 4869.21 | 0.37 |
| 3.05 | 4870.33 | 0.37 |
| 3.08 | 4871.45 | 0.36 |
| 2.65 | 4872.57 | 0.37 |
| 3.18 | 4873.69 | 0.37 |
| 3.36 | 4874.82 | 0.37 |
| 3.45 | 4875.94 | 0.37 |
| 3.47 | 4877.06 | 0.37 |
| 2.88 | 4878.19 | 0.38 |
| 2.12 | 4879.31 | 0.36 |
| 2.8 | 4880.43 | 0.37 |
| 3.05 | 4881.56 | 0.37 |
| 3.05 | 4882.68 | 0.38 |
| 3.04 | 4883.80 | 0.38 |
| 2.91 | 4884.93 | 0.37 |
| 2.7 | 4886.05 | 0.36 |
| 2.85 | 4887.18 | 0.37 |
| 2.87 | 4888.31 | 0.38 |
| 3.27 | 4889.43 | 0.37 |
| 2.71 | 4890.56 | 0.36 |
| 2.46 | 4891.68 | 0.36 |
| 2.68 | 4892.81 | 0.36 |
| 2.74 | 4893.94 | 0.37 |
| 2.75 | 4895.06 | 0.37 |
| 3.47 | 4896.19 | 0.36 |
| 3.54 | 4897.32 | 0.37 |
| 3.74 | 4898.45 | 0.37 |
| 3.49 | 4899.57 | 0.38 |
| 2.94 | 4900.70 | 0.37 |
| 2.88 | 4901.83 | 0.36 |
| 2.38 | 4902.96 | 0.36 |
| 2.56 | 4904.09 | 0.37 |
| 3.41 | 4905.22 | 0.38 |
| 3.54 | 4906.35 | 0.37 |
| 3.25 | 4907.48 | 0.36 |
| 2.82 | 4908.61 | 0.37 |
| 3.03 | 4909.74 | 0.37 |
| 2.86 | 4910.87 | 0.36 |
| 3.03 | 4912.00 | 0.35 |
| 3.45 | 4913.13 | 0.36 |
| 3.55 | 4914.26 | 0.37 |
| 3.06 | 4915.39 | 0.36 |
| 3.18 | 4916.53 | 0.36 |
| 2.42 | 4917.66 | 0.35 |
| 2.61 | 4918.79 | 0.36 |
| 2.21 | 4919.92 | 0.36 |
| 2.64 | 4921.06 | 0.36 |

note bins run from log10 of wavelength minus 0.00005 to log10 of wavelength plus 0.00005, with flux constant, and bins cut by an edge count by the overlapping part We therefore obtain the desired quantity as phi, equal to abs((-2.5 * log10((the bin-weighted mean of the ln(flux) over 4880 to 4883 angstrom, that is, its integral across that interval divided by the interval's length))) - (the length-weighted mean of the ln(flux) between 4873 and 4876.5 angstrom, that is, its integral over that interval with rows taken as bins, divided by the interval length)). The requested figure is 1.28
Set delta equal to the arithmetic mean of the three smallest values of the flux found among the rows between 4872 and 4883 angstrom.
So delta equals 2.52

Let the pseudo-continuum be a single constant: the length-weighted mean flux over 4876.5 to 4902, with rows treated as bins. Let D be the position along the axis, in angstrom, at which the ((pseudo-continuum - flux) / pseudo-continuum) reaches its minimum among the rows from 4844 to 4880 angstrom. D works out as 4851.30 angstrom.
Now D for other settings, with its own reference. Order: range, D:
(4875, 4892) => 4877.06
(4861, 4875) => 4868.09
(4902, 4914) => 4906.35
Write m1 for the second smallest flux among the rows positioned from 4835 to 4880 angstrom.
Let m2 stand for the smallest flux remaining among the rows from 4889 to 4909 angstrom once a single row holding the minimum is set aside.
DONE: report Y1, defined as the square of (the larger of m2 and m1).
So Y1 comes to 6.1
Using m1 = 2.12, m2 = 2.46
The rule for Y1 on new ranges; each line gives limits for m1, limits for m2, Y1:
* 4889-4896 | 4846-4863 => 7.2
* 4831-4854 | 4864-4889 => 6.8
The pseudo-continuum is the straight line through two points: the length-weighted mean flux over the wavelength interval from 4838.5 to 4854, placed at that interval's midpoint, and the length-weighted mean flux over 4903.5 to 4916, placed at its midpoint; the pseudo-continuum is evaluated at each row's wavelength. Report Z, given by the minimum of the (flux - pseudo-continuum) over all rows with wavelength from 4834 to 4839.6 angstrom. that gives -0.38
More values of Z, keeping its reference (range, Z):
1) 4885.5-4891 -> -0.46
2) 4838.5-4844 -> -0.33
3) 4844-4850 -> -0.69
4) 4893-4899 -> -0.42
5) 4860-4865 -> -1.63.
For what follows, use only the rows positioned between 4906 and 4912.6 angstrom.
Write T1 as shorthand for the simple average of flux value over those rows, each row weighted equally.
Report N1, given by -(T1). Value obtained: -3.1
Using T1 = 3.1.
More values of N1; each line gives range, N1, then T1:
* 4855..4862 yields -2.6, 2.6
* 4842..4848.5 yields -3.2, 3.2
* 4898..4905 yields -3.0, 3.0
